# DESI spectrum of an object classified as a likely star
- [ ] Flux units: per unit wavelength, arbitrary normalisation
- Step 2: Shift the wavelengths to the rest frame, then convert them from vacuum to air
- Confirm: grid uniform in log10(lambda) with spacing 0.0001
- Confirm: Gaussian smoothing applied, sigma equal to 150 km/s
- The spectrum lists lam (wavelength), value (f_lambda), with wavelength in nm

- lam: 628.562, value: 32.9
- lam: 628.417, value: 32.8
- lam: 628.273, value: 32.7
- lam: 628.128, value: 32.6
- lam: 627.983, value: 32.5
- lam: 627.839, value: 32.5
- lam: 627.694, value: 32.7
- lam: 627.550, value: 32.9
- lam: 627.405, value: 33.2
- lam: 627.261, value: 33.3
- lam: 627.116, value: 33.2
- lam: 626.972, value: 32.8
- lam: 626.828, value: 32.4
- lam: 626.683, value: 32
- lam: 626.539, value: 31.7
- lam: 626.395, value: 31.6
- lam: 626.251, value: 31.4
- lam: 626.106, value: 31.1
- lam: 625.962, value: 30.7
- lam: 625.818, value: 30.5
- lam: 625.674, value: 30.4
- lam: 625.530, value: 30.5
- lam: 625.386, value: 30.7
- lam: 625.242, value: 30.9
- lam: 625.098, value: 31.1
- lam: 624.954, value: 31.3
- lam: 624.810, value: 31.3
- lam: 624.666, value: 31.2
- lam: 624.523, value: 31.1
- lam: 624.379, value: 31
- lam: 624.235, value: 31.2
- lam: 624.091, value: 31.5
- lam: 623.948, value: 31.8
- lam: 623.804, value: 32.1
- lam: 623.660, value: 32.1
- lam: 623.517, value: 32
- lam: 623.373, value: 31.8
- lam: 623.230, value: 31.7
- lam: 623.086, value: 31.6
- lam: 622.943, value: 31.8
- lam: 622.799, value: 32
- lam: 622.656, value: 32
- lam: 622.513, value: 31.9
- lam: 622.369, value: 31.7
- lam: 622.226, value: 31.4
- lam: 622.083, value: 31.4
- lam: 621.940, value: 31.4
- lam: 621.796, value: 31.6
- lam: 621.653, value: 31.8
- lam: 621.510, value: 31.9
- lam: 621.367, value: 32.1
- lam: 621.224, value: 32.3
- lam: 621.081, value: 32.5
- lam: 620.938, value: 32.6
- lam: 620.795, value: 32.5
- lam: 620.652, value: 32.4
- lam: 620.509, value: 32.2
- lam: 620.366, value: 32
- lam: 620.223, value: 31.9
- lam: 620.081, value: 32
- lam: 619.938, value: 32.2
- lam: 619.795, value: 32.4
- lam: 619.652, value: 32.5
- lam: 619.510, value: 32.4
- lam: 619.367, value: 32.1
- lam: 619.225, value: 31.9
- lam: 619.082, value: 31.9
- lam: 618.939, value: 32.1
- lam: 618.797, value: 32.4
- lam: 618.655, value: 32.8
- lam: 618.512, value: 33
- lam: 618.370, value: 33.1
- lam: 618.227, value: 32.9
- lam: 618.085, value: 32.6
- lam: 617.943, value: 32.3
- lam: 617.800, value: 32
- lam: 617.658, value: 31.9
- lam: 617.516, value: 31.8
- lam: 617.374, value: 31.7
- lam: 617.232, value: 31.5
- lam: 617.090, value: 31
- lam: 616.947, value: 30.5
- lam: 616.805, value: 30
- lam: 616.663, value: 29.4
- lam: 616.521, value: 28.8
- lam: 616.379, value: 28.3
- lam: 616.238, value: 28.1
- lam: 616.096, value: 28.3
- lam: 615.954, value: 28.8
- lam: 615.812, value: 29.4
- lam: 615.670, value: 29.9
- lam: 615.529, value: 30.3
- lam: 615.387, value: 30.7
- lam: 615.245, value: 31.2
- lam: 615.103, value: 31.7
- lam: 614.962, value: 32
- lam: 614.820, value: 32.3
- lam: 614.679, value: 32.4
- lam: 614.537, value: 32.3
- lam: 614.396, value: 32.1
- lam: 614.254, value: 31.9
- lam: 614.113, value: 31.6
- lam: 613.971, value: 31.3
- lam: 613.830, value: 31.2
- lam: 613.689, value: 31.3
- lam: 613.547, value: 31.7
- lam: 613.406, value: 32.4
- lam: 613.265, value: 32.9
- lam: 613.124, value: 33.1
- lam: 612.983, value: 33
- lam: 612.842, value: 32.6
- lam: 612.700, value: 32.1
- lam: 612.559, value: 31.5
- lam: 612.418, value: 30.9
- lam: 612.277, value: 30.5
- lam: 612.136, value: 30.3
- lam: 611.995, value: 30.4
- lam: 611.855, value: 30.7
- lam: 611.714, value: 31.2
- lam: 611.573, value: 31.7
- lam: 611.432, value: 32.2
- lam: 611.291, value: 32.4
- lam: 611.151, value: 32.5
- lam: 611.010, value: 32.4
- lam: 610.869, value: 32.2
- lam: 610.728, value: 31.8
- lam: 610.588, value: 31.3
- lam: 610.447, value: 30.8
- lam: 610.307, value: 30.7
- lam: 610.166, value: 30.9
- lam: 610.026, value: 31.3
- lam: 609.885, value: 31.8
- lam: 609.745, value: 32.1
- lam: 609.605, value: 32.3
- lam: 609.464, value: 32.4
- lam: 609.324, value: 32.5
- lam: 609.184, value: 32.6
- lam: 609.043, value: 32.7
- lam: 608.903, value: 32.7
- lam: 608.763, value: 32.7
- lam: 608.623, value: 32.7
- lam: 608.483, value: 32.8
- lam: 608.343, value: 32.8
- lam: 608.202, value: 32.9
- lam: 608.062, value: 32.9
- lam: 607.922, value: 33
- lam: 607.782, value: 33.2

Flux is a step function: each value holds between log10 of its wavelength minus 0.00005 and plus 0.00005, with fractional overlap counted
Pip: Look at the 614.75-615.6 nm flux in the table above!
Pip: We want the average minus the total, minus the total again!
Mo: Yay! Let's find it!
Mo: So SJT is -345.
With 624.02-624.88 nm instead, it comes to -343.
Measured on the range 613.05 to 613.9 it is -353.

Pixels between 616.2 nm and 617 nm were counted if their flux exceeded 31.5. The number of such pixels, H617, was 0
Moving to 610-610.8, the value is 1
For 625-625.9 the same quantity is 0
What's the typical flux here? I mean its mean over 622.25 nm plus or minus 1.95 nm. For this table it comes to 31.9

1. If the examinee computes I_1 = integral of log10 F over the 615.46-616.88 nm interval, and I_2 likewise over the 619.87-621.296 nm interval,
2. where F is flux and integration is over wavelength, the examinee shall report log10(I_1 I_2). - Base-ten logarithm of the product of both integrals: 0.651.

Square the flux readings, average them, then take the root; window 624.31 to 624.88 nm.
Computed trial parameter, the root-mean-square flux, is 31.2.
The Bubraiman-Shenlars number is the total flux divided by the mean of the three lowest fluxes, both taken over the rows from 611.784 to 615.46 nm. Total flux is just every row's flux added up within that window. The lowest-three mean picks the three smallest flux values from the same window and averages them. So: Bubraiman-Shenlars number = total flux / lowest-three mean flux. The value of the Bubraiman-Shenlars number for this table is 27.1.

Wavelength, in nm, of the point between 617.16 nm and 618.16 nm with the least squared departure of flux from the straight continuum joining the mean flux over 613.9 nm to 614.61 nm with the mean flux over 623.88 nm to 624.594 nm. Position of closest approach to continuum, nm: 617.374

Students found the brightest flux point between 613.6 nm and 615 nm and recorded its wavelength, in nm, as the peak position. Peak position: 614.679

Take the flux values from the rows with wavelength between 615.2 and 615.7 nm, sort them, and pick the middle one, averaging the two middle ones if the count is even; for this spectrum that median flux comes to 30.5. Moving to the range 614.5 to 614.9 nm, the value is 32.3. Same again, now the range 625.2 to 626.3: 30.7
